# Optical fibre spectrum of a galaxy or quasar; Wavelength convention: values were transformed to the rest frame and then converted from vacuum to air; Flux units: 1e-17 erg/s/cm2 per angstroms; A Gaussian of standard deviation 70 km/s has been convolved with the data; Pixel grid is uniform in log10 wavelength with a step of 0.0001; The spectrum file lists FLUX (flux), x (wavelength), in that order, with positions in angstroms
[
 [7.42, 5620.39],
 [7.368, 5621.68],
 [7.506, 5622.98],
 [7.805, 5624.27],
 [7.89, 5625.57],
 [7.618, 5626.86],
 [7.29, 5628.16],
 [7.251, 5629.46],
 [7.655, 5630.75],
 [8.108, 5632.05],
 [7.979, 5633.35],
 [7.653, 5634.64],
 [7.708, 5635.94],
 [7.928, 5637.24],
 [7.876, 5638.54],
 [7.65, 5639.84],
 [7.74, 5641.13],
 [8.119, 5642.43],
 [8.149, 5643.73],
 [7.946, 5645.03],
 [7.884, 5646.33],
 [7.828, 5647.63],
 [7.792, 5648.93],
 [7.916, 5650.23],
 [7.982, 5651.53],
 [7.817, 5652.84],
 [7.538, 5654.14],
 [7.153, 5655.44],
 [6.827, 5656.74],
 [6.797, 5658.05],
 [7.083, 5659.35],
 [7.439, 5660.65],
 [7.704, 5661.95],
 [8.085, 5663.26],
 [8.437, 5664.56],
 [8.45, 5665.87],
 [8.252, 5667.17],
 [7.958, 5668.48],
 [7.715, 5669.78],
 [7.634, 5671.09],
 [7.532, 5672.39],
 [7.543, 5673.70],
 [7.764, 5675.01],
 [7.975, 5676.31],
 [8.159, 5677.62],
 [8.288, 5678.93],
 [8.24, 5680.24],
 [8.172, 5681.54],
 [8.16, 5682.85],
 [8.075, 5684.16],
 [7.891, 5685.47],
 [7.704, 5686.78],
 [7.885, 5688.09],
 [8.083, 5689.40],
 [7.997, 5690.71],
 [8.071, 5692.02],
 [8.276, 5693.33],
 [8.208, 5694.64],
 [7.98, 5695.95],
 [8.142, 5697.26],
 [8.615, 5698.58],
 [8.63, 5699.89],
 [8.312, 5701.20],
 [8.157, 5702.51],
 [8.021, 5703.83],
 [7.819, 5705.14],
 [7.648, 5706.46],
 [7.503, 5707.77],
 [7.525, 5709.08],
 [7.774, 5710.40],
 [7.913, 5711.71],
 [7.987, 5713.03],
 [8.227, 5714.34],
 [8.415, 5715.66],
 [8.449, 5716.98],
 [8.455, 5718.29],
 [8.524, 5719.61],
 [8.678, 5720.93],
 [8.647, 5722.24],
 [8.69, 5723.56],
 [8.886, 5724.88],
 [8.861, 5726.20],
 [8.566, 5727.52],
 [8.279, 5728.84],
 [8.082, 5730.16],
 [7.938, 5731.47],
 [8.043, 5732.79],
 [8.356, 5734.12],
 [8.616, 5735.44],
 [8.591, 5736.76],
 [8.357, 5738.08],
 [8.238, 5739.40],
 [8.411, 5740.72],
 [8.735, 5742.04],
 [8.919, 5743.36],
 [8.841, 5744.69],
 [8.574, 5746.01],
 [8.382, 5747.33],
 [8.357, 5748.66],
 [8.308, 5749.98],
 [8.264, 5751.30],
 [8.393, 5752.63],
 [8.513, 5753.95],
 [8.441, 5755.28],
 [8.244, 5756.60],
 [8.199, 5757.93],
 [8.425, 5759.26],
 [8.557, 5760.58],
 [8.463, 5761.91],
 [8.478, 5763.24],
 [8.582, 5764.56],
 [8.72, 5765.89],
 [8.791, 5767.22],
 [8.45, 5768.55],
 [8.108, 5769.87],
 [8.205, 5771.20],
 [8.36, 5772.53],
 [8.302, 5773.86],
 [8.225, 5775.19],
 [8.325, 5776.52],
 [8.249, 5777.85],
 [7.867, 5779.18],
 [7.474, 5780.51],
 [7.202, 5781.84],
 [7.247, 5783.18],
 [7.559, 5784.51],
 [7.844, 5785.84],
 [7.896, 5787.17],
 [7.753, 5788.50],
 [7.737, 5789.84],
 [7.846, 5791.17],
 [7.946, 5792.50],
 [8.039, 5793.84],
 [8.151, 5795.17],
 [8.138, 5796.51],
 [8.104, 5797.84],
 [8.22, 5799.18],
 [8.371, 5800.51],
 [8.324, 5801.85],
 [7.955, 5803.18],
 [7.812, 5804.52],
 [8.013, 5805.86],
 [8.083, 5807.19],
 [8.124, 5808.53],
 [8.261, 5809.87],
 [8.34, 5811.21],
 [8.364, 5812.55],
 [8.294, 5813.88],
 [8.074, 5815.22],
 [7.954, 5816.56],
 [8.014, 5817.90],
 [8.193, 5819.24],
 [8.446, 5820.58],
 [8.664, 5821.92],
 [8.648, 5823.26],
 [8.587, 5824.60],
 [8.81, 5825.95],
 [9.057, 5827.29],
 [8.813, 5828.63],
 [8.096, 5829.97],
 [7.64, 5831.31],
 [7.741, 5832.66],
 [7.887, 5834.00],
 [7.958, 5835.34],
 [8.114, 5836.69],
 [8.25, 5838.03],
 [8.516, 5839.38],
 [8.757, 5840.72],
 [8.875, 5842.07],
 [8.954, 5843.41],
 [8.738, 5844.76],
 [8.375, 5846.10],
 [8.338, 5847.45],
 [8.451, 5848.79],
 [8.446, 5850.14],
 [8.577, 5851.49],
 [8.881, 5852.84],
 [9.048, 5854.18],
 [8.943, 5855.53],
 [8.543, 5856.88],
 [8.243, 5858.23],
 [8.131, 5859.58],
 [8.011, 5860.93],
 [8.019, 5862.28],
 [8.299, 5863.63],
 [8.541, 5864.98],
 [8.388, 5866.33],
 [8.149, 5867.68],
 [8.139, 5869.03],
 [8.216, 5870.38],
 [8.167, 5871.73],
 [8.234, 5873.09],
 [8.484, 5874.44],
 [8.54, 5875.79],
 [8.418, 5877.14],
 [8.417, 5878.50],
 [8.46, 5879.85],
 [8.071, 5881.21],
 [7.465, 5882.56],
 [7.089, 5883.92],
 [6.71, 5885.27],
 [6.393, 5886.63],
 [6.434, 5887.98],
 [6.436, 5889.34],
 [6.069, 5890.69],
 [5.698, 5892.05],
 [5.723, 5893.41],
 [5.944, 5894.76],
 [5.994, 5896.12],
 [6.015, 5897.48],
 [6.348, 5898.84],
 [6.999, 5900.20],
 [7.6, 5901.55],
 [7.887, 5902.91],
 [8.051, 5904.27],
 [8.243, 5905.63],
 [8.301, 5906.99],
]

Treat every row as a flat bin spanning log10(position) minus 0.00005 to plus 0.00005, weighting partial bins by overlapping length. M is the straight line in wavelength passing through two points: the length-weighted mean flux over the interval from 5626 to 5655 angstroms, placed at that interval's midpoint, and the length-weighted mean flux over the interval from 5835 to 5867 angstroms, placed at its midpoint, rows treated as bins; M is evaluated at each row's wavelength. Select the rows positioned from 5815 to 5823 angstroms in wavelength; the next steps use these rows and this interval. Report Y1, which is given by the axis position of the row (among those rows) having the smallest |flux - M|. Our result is 5820.58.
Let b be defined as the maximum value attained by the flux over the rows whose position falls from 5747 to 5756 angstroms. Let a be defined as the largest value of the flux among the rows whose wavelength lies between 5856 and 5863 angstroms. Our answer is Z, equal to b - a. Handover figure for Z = 0.0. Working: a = 8.543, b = 8.513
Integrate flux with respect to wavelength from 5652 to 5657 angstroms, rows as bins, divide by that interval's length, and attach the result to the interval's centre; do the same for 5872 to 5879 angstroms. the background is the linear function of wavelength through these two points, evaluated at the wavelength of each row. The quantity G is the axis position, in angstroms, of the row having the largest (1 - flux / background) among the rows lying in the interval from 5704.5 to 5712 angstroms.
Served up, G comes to 5707.77 angstroms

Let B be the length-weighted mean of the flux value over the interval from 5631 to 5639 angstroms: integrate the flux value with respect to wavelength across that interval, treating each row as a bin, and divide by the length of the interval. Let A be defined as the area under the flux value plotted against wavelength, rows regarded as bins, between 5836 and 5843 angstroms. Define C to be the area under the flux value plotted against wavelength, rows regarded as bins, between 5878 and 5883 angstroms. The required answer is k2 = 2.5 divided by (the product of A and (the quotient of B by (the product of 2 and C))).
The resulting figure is 0.4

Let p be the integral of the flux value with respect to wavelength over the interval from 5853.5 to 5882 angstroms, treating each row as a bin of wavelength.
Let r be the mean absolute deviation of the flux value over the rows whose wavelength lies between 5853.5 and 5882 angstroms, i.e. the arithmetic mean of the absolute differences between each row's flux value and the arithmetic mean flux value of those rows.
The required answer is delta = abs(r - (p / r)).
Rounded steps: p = 238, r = 0.21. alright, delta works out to 1121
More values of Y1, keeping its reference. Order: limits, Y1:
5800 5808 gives 5801.85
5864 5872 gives 5864.98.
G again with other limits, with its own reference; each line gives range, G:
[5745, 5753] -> 5751.30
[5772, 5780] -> 5779.18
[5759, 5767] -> 5759.26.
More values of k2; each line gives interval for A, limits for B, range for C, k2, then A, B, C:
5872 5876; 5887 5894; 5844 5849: 1.0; 33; 6.09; 42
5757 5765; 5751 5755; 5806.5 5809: 0.2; 68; 8.39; 20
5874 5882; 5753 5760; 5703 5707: 0.3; 67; 8.37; 31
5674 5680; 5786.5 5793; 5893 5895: 0.2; 48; 7.84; 12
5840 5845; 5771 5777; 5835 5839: 0.4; 44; 8.29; 33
